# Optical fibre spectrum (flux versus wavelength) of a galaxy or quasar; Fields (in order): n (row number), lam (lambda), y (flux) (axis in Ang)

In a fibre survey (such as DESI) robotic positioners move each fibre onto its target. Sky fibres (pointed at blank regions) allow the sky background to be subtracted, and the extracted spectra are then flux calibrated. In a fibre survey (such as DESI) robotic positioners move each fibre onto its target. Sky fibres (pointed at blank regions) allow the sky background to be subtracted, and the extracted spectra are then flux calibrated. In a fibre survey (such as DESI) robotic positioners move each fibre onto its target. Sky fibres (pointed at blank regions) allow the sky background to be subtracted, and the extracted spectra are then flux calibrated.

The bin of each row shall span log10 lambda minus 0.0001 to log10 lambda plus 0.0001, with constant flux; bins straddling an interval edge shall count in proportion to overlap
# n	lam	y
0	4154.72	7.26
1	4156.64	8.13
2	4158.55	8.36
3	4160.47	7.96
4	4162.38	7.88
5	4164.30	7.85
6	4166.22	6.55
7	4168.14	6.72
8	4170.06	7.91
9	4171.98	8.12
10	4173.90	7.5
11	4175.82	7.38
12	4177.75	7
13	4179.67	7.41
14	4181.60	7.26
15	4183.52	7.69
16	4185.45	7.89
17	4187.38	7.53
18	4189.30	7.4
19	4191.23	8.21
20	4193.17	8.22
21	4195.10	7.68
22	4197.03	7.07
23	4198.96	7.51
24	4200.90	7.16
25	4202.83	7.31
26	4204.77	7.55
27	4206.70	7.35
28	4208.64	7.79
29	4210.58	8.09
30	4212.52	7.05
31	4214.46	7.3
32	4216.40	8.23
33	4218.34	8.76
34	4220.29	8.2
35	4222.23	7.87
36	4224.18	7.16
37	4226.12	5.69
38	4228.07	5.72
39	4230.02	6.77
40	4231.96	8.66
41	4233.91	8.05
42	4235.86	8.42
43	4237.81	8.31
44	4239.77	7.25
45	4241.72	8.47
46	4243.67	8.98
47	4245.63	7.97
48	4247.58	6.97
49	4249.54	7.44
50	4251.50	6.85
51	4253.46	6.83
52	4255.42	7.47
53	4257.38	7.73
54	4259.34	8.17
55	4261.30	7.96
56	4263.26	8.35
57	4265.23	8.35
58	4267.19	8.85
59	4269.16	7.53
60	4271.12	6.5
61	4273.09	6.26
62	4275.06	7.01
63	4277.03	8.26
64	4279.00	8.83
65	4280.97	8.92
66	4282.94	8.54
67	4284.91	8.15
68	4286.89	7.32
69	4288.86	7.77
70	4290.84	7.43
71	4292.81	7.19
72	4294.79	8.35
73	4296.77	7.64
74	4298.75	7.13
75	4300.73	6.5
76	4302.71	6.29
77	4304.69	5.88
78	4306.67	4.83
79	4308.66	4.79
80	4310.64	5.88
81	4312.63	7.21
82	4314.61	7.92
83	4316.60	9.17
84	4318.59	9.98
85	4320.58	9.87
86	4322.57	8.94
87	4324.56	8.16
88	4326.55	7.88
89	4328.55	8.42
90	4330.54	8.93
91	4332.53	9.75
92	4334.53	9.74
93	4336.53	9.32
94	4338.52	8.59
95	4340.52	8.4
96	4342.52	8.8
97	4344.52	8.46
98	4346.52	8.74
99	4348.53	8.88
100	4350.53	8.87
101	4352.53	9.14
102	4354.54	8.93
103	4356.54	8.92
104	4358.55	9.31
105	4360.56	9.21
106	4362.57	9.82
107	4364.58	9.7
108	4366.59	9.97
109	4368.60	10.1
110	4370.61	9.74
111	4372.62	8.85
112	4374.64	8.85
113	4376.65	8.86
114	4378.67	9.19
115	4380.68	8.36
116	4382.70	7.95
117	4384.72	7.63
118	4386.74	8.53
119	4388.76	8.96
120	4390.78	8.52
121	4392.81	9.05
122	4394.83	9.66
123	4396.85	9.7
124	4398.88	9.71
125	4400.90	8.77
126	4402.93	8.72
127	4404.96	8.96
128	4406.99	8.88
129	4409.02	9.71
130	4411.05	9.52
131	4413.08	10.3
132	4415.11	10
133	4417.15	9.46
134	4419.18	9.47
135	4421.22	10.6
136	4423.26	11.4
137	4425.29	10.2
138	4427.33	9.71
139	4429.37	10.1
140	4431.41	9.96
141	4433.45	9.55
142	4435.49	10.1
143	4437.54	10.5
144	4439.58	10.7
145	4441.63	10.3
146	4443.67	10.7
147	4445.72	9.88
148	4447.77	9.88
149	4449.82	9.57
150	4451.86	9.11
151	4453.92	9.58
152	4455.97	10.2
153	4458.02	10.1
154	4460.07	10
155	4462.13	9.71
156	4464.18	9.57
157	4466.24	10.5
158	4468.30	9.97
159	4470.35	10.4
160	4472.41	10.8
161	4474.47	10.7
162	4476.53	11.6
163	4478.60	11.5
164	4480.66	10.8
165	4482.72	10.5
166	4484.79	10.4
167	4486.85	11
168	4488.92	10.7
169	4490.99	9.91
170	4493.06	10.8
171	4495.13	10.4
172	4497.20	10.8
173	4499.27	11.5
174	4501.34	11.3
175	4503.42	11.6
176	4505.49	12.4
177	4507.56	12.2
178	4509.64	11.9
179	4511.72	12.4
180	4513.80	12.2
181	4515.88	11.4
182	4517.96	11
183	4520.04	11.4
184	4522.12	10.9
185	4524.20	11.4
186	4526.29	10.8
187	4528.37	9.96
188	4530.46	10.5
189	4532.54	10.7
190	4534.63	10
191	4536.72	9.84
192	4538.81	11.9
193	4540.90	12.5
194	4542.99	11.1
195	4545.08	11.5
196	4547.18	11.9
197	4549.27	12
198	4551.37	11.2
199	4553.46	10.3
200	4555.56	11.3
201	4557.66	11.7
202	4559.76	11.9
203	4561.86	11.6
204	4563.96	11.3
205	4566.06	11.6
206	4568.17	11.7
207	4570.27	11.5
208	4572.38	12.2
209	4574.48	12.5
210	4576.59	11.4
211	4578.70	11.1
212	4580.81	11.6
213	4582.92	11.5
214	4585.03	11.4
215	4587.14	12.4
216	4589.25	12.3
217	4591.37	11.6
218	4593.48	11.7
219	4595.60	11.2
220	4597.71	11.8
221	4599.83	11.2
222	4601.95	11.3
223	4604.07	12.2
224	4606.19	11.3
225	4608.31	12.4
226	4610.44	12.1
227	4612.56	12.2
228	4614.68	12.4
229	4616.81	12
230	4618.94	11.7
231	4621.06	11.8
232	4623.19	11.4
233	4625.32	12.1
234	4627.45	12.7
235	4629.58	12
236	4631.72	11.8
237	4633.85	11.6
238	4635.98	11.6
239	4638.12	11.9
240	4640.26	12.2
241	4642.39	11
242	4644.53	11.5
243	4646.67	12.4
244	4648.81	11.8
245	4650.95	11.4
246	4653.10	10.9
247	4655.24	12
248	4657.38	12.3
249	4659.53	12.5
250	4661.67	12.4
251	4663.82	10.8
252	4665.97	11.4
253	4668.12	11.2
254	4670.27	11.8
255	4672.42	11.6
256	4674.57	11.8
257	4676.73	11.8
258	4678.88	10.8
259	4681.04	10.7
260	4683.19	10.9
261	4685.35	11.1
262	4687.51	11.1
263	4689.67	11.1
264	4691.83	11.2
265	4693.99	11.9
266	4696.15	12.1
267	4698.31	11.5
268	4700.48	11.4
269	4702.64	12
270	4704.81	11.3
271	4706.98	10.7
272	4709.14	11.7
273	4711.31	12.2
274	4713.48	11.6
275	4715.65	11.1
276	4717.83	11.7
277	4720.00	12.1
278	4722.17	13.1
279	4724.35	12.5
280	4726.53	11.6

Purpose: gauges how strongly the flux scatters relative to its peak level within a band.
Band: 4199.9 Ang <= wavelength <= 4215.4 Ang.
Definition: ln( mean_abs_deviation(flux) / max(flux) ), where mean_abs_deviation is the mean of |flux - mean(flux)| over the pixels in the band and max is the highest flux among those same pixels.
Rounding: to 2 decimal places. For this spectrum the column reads -3.40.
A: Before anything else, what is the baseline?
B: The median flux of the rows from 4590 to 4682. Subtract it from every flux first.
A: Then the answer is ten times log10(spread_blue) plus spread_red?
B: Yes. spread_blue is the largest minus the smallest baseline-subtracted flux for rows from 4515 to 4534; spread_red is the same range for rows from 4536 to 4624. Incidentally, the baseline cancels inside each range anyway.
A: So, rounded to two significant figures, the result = 4.2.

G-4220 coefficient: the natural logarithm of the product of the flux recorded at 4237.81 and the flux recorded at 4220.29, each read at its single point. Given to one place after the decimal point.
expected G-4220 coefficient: 4.2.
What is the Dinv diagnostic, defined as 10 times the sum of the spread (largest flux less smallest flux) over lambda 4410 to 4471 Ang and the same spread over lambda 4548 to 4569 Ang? 40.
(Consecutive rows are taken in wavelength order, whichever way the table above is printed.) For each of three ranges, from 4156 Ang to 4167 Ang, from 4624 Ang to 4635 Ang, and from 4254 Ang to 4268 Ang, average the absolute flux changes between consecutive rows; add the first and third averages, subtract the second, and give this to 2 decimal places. 0.28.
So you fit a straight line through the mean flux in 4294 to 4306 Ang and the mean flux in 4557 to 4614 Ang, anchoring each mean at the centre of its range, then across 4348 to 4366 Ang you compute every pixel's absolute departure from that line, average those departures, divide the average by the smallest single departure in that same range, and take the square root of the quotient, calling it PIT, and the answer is 1.1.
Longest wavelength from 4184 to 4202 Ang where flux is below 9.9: 4200.90 Ang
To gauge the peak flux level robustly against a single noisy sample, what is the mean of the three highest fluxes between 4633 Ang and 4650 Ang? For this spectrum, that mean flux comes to 12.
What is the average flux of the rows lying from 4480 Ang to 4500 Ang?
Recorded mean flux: 10.7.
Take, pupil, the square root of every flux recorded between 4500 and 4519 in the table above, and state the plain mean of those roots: 3.4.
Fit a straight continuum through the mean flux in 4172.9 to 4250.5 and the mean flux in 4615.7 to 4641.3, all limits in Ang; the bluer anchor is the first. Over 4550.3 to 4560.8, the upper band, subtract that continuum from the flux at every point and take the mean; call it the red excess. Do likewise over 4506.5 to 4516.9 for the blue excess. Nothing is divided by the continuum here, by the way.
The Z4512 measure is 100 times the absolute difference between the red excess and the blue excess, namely 119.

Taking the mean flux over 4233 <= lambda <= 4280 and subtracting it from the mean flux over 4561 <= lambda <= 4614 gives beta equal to 3.9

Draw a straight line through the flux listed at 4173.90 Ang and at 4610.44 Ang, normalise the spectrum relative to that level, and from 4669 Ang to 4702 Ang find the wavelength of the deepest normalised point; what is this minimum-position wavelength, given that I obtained 4681.04 Ang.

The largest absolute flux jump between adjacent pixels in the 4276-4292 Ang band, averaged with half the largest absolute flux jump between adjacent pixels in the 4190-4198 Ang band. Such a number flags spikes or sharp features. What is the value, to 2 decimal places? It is 0.57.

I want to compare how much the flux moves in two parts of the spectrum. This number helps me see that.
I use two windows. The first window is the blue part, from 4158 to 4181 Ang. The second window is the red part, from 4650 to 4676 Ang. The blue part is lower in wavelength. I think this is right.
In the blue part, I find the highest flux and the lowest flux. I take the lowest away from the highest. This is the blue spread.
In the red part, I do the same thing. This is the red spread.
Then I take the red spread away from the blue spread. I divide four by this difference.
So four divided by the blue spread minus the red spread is 36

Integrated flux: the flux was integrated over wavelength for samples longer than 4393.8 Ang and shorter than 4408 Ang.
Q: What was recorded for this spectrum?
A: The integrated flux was 131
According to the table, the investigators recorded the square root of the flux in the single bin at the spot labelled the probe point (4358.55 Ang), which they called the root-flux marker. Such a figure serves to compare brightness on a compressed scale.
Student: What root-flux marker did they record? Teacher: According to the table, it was 3.05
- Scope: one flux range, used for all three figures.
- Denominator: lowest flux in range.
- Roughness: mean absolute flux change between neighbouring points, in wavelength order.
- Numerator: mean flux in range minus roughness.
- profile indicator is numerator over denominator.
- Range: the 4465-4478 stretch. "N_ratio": 1.02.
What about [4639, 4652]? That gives 1.00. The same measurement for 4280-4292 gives 1.03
